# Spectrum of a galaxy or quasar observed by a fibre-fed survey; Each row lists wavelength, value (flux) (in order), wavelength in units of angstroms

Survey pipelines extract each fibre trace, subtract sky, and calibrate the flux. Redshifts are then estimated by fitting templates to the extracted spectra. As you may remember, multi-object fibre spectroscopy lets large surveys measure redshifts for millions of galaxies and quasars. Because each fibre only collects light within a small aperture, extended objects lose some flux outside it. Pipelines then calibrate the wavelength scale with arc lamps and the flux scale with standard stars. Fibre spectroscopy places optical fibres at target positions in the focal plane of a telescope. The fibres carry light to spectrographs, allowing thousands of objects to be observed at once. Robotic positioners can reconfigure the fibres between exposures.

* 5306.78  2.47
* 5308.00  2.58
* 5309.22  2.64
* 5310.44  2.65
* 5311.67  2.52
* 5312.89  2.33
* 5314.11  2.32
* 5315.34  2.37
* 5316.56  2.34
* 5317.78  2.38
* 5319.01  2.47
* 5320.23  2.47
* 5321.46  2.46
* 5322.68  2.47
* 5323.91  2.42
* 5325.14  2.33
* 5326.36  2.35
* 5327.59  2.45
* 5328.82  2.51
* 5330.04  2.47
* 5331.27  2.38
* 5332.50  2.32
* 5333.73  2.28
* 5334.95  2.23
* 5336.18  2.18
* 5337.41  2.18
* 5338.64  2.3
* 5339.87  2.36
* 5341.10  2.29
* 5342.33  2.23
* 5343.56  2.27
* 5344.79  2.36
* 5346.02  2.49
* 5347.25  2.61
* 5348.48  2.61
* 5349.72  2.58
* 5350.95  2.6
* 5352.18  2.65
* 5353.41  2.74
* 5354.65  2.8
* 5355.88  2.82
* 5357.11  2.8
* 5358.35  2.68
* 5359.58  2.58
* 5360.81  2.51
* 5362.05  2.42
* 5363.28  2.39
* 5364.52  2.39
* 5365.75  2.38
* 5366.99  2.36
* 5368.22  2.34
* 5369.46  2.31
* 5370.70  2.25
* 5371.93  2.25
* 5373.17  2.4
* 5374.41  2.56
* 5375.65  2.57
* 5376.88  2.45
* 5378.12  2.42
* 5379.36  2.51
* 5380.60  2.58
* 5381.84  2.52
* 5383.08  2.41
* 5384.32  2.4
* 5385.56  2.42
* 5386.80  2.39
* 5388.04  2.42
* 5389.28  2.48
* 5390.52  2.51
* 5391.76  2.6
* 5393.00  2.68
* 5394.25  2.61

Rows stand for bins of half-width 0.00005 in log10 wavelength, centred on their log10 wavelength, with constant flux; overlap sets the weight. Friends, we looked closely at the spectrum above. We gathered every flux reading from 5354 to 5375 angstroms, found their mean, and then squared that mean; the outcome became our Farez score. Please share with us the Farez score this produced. 6.2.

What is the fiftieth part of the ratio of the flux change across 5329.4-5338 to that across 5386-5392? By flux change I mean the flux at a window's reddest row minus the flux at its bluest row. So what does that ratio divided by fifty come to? -0.028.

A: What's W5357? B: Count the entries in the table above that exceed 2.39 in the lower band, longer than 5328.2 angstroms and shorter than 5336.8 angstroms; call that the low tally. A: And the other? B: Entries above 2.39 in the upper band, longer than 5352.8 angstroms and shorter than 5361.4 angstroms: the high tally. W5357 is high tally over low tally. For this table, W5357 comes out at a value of 3.5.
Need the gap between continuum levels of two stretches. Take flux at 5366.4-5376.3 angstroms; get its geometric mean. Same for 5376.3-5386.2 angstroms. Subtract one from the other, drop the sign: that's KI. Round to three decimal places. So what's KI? 0.086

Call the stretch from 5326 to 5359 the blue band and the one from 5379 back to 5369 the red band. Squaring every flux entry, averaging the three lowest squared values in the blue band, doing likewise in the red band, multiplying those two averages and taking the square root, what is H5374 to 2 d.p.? 4.99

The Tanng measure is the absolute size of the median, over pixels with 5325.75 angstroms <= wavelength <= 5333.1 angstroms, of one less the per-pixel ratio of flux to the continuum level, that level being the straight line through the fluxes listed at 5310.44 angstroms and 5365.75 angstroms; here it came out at 0.056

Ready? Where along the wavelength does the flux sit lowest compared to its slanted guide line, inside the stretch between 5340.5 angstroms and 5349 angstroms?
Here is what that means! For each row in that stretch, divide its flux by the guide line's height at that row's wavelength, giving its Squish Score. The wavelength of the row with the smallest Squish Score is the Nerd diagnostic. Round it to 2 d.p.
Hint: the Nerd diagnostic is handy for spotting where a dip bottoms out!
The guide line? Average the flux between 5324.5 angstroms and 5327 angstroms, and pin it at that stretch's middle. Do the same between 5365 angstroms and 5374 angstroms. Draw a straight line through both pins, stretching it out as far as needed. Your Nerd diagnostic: 5342.33 angstroms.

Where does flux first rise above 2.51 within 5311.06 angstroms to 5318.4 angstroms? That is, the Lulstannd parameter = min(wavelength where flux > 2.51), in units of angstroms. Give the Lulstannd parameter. 5311.67 angstroms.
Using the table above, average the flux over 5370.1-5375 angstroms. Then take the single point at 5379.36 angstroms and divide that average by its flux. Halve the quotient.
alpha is 0.471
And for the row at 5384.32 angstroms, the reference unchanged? 0.493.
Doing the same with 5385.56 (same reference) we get 0.489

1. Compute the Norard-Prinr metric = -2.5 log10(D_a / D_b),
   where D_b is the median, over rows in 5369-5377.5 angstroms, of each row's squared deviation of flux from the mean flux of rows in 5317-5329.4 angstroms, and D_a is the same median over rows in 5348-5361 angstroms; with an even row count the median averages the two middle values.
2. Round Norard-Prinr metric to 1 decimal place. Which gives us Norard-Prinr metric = -1.1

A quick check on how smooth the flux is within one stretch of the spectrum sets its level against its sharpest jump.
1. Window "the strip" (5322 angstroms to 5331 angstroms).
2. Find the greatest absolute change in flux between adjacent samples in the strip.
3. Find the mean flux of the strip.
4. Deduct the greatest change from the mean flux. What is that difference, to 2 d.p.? 2.33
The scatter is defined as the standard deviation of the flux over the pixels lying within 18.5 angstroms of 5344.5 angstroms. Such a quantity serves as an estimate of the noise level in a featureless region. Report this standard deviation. 0.19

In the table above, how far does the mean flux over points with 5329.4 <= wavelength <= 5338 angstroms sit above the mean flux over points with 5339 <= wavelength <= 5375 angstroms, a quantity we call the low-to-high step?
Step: -0.19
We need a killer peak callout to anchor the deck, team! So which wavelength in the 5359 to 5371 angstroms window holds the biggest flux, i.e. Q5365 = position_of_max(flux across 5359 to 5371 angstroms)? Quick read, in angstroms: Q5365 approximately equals 5359.58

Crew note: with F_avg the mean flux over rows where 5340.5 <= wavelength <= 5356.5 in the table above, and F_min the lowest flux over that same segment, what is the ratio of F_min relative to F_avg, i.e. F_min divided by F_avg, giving 0.877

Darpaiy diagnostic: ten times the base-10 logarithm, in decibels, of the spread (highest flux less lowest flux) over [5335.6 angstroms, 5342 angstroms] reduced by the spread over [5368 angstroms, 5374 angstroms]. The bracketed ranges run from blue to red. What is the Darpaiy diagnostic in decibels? -15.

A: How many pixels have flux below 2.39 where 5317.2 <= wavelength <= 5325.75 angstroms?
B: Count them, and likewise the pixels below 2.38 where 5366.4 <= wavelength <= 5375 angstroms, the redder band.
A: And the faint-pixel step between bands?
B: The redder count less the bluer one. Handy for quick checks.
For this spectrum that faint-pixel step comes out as 3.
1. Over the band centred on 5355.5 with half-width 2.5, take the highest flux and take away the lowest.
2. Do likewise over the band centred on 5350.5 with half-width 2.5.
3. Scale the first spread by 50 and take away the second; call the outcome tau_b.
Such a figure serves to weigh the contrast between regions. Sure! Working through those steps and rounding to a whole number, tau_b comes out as 4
